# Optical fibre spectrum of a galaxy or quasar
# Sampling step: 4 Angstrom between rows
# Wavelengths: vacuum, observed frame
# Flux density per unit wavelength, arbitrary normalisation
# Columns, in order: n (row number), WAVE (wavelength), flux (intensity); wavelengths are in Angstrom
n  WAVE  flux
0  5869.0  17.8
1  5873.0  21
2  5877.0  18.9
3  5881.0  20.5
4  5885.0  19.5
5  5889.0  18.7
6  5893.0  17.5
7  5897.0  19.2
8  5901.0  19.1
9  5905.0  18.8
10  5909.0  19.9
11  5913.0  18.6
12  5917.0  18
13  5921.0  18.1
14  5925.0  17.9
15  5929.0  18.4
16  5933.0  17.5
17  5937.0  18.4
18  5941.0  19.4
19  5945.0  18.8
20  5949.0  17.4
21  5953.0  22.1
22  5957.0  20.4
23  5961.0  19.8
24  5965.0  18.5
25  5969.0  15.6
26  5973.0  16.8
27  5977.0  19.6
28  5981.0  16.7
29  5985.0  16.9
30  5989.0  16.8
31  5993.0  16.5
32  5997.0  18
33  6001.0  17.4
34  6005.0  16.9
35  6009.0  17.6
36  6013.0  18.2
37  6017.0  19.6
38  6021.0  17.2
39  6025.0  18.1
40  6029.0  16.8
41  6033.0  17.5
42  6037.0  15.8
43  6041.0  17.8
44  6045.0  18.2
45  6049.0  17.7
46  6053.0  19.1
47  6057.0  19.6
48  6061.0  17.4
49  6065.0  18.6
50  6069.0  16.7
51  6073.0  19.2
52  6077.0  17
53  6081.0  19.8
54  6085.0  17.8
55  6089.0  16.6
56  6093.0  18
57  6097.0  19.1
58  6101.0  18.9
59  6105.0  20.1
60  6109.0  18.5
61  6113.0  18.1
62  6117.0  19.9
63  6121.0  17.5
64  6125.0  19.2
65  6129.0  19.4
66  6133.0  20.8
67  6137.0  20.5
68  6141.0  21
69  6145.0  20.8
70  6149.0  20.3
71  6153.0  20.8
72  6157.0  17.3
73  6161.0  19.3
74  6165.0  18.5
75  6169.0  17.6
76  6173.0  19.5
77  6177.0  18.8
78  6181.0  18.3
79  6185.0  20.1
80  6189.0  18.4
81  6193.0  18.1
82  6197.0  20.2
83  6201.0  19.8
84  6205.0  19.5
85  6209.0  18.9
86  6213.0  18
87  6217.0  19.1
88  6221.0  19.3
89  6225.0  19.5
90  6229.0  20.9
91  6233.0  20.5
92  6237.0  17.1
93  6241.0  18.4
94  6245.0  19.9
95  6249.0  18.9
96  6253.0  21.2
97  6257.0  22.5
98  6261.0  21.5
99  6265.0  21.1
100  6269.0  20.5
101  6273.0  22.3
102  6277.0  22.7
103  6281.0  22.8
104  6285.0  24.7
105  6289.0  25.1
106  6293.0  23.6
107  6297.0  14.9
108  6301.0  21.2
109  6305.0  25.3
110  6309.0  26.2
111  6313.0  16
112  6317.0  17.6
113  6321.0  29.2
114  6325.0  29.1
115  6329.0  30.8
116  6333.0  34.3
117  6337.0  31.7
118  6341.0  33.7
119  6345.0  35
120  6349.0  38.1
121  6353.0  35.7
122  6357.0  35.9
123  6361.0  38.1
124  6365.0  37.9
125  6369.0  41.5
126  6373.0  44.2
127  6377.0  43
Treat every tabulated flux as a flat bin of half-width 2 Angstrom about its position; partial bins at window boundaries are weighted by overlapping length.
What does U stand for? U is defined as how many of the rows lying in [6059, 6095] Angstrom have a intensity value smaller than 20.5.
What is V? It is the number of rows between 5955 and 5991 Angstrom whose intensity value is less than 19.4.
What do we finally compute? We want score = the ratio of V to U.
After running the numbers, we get 0.7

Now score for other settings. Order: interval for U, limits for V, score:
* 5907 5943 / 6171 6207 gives 0.4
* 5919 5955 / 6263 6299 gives 0.1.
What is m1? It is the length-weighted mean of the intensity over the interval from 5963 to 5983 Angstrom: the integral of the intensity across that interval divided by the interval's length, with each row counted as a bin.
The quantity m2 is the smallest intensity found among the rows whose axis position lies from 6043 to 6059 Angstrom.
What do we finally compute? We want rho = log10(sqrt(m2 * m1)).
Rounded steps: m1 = 17.4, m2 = 17.7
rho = 1.24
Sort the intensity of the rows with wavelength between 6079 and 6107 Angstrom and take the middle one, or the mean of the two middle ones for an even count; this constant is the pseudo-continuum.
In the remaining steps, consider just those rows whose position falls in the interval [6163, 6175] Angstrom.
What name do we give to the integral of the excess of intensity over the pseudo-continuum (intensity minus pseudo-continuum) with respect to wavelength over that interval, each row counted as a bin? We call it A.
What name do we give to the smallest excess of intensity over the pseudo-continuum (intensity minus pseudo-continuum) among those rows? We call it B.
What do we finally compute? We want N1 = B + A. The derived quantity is -6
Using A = -4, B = -1.3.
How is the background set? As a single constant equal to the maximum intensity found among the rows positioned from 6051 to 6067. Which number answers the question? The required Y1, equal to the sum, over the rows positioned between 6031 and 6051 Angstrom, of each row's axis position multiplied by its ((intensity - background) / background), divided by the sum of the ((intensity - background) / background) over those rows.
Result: 6040.0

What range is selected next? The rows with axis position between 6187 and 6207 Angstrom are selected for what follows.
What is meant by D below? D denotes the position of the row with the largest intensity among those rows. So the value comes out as 6197.0 Angstrom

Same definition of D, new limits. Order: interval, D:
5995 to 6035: 6017.0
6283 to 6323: 6321.0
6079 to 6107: 6105.0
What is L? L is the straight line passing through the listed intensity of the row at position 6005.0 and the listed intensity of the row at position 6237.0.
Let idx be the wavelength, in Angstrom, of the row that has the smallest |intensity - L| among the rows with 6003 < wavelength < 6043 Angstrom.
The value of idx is 6005.0 Angstrom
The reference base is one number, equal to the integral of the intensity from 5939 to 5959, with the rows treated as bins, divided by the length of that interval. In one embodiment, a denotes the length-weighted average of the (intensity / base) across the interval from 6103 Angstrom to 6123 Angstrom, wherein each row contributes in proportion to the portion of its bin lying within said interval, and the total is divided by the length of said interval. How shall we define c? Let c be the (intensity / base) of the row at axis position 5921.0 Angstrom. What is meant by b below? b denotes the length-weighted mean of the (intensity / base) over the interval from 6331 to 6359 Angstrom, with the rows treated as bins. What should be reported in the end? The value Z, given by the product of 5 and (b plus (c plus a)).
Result 18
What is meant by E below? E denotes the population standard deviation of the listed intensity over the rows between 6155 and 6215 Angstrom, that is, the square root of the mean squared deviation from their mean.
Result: 0.9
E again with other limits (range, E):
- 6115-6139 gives 1.1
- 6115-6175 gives 1.2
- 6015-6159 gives 1.4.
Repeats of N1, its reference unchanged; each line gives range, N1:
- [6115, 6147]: 30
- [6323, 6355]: 479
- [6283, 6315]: 99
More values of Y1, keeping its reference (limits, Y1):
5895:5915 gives 5905.7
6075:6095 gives 6085.5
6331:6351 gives 6341.6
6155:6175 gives 6163.1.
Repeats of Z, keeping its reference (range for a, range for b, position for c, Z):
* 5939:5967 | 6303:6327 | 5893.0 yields 16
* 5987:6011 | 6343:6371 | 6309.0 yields 21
